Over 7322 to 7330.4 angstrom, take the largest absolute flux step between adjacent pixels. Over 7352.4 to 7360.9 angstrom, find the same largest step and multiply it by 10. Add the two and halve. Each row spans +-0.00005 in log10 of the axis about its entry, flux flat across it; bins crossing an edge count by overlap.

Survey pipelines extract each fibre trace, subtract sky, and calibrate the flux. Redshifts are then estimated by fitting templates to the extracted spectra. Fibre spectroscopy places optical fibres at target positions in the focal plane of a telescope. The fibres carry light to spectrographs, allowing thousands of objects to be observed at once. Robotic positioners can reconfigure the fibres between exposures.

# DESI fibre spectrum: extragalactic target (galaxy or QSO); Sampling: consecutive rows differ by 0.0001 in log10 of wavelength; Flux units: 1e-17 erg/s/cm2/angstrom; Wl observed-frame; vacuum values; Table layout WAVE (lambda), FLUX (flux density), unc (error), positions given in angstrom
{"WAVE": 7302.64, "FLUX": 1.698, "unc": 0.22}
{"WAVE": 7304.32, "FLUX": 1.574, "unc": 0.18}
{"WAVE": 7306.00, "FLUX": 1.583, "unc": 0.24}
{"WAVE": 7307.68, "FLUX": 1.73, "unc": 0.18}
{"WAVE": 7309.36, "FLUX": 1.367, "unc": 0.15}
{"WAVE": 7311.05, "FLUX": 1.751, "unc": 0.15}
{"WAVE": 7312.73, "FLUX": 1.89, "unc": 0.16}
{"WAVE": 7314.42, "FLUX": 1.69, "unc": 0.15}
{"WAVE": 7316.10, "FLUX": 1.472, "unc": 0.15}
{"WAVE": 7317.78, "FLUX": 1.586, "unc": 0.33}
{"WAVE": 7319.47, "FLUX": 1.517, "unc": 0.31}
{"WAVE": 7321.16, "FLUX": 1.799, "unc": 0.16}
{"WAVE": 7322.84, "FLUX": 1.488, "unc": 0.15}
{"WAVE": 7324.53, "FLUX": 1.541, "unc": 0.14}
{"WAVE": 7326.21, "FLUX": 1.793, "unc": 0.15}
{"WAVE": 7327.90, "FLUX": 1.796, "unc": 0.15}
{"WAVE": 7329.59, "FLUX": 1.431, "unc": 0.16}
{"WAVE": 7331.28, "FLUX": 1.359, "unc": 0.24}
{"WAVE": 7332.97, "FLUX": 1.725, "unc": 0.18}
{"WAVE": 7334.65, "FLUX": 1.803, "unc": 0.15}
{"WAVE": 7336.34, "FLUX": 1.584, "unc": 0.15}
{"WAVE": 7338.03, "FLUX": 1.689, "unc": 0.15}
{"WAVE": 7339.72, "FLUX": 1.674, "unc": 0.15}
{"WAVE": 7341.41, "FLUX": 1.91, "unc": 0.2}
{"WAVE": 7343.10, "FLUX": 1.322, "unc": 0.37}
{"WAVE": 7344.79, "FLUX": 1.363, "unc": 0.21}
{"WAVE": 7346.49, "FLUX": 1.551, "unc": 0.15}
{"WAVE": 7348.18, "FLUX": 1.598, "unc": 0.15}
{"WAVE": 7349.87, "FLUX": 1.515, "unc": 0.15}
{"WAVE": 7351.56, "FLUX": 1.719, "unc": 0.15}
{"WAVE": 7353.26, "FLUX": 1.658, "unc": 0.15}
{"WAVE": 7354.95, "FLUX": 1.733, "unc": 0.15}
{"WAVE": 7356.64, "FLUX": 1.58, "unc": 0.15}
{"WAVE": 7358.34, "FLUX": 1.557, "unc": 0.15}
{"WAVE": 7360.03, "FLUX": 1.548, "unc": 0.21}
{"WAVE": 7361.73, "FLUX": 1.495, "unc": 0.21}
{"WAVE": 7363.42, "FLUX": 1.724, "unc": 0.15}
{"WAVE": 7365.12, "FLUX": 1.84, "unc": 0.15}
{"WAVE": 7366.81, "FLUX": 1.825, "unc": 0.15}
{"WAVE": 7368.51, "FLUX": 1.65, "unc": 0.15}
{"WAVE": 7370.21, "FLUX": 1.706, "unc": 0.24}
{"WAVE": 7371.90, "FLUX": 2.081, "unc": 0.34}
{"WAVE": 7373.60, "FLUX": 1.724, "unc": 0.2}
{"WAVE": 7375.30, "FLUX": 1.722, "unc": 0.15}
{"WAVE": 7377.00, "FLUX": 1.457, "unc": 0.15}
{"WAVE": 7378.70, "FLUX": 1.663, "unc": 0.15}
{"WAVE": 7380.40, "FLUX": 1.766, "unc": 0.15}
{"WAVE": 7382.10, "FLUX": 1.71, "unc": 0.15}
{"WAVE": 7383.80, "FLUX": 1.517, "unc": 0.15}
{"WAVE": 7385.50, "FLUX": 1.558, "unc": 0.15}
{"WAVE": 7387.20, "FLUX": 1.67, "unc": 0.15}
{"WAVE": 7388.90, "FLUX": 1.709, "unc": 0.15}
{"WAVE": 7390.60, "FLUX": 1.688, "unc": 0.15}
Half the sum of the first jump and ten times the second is 0.95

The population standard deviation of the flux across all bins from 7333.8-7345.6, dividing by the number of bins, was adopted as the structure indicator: 0.201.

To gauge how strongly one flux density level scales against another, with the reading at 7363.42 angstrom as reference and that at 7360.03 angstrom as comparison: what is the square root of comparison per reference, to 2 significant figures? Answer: 0.95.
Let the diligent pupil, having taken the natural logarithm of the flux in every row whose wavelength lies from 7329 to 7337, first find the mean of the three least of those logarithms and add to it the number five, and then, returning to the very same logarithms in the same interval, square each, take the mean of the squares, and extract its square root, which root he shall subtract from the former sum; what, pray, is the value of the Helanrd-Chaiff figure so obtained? 4.91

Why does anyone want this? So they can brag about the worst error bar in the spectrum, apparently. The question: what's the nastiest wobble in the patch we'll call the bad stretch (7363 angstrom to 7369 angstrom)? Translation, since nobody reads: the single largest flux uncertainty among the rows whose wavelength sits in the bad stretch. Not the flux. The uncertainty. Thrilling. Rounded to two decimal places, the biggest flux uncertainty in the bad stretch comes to 0.15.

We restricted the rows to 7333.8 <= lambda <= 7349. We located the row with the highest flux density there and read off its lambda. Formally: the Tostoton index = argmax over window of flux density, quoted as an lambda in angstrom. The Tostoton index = 7341.41 angstrom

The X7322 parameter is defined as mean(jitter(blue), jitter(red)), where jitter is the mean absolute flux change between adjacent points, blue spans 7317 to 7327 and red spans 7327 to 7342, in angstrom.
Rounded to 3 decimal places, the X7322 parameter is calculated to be 0.188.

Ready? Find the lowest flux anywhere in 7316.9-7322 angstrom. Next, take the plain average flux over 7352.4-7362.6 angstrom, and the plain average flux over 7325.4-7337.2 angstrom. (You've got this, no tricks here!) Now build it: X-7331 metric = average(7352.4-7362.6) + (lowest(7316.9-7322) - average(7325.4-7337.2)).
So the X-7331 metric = 1.47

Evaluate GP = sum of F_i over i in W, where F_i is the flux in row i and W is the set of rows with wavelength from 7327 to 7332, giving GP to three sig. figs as 4.59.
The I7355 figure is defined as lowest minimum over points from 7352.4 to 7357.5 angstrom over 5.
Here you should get 0.32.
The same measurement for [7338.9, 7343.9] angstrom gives 0.26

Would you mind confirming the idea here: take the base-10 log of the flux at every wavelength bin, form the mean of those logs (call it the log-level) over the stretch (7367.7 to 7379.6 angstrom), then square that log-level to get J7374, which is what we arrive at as 0.054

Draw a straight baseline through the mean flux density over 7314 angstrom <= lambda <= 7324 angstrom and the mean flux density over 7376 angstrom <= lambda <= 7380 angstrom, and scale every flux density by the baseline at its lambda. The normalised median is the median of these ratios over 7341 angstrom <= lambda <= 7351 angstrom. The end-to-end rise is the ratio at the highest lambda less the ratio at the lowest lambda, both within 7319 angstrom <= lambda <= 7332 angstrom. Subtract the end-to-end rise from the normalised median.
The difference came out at 1.07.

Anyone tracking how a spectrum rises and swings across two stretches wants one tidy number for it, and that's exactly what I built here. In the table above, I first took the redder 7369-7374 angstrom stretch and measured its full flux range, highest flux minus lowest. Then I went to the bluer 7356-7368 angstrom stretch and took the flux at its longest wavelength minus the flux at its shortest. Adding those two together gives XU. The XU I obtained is 0.620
